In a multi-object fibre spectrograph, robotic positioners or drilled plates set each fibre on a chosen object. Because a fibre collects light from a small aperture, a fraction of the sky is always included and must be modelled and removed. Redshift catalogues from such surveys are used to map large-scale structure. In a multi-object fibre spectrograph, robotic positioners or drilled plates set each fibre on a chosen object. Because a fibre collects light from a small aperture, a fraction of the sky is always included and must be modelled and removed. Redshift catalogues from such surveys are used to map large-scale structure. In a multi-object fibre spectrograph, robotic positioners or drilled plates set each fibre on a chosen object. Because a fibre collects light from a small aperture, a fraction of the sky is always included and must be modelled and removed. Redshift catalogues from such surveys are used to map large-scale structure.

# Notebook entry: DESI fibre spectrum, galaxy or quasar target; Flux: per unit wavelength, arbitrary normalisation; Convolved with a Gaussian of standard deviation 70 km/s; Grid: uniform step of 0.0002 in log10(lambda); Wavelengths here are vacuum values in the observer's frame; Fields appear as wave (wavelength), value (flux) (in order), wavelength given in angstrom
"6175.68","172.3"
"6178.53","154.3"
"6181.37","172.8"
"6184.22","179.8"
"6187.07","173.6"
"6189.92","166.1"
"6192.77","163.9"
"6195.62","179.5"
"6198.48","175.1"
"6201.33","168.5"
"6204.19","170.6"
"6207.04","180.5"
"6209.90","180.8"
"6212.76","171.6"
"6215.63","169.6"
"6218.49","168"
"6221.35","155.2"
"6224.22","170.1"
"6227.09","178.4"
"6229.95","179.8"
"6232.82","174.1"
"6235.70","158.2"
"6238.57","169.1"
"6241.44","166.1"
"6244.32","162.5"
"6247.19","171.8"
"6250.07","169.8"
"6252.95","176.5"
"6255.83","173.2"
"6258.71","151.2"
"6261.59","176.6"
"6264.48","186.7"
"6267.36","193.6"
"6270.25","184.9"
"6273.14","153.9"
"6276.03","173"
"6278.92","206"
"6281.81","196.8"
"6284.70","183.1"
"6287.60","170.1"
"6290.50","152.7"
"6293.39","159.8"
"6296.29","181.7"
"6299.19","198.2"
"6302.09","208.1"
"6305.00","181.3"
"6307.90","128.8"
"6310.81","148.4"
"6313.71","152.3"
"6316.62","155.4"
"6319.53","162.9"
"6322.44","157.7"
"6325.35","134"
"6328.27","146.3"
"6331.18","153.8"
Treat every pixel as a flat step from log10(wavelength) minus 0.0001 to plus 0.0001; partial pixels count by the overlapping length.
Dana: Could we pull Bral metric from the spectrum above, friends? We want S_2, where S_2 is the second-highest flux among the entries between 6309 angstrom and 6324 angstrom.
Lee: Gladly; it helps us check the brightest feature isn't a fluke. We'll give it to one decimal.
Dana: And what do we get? 157.7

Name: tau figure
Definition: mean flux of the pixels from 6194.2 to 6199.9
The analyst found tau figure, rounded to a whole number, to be 177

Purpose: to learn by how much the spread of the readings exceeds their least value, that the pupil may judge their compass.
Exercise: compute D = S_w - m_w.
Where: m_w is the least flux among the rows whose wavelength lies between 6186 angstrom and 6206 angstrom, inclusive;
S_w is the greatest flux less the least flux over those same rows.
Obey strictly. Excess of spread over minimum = -148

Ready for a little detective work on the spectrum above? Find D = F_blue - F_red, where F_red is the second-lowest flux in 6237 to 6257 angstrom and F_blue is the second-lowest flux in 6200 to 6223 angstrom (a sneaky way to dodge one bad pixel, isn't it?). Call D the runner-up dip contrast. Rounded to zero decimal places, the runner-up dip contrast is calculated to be 2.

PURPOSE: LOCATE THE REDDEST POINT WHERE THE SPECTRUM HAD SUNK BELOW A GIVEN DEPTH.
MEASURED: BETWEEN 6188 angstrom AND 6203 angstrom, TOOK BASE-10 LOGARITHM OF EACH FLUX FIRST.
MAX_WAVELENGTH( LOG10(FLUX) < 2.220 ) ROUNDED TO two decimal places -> 6192.77 angstrom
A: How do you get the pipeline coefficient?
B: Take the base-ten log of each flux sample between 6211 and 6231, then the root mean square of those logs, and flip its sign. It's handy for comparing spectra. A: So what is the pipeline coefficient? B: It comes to -2.23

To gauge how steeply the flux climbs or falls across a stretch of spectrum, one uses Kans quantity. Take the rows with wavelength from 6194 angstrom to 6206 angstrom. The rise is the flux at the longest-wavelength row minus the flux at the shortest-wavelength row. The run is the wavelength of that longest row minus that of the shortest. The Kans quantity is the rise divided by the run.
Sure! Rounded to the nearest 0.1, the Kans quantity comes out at -1.0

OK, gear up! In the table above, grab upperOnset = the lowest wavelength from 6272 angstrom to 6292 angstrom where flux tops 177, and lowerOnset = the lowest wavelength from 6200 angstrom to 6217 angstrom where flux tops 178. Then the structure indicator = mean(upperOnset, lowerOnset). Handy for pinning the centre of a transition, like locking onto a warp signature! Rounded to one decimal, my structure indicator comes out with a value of 6243.0 angstrom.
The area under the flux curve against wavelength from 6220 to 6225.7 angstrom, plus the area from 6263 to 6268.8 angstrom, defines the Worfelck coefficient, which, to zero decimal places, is 2030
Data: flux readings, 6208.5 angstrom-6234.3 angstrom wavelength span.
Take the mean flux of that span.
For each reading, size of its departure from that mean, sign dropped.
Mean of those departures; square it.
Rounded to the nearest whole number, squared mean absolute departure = 32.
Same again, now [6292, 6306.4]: 192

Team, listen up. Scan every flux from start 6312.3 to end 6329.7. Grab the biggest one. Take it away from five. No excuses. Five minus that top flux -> -158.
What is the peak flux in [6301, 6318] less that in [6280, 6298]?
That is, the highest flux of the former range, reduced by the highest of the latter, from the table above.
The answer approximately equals 11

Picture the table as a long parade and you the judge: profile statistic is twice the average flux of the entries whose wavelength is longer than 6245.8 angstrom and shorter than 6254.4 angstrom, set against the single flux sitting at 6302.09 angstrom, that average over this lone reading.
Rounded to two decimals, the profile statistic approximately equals 1.66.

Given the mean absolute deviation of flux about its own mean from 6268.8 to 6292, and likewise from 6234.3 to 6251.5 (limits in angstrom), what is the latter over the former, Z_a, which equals 0.26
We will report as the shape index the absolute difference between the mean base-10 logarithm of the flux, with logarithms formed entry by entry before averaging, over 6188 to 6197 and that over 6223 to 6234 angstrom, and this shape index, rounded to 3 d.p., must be 0.015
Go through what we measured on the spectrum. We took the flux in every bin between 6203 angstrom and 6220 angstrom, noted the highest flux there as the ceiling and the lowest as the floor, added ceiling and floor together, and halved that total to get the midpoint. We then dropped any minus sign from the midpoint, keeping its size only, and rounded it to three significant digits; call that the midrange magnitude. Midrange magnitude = 174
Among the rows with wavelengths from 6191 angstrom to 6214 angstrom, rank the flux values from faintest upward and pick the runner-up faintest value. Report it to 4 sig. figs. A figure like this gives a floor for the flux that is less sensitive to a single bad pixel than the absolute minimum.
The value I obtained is 168.5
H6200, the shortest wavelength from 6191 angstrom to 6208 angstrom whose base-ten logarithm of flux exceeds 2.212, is 6192.77 angstrom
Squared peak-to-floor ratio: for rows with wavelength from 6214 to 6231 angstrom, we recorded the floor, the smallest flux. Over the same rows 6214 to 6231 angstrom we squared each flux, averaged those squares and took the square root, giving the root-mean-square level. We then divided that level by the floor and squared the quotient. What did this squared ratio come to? 1.21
